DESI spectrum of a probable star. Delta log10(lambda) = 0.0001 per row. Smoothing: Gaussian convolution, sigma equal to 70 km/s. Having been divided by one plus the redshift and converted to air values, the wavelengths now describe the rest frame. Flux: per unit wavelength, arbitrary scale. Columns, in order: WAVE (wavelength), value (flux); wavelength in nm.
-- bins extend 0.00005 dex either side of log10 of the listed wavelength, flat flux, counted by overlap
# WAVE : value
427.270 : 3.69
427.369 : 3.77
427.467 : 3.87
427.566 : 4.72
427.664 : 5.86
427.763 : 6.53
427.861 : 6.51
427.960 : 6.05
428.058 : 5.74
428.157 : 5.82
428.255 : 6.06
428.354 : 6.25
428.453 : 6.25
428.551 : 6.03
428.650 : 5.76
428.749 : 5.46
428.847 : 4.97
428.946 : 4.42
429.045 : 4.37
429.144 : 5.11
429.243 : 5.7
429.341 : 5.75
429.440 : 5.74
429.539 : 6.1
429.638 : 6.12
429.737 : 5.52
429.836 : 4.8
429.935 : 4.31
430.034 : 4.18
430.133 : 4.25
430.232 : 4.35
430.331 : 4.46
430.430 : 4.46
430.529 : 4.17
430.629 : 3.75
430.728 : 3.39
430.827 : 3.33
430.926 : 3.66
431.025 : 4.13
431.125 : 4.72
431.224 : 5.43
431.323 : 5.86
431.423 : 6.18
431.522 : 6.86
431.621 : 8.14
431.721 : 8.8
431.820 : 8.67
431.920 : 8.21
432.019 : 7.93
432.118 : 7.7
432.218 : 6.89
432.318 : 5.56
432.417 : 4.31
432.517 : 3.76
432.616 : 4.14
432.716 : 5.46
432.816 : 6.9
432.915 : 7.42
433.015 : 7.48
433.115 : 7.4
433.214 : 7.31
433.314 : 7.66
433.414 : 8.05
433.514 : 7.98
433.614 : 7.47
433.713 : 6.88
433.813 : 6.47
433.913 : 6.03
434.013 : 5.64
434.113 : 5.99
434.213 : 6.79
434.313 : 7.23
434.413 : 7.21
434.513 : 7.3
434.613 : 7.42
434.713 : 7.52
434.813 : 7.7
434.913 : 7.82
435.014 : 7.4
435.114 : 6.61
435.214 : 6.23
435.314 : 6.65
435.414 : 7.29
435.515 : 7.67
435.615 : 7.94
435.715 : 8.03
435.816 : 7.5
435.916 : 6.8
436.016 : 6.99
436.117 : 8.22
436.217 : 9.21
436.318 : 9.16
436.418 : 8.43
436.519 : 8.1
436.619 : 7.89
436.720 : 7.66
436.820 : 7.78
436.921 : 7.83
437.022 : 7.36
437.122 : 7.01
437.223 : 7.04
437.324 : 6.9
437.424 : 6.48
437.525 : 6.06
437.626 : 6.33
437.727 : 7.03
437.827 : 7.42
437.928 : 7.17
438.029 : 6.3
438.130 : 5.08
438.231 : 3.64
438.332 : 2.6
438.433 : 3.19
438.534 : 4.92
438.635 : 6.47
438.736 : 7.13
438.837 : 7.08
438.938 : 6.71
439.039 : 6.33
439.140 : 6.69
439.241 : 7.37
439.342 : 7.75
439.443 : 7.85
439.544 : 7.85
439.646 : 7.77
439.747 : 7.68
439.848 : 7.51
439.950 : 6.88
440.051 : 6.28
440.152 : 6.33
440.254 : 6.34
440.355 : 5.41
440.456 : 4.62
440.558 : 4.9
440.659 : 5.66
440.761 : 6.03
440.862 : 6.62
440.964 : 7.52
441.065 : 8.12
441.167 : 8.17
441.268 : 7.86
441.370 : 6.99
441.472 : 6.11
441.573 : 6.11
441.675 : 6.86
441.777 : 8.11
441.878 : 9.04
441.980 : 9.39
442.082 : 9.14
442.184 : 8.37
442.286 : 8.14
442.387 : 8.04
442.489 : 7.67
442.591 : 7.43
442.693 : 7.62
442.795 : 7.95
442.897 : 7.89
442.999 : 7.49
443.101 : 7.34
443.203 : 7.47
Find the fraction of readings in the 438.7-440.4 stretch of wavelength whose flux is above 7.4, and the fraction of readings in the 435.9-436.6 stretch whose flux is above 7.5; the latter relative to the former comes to 2.0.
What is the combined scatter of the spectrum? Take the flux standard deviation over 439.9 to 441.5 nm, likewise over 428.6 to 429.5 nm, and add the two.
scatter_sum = 1.6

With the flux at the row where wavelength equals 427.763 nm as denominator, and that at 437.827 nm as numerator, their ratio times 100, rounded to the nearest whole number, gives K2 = 114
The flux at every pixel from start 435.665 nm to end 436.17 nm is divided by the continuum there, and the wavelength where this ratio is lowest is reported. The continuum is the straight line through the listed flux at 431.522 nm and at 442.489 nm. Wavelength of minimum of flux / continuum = 435.916 nm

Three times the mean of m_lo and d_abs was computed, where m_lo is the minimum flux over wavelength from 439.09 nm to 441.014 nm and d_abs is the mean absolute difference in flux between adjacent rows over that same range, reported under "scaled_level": 7.5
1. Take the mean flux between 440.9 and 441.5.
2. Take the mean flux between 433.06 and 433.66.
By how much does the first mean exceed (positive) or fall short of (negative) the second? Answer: -0.2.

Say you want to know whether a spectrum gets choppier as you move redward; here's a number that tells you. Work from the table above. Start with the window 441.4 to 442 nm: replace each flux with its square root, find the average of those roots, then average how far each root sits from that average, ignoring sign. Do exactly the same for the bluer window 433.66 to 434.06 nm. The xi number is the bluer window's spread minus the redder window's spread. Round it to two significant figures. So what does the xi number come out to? -0.14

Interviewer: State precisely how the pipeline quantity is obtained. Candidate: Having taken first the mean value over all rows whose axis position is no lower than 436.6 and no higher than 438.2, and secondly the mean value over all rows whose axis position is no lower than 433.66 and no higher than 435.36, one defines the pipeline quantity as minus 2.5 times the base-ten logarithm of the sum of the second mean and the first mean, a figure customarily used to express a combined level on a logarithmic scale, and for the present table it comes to -2.85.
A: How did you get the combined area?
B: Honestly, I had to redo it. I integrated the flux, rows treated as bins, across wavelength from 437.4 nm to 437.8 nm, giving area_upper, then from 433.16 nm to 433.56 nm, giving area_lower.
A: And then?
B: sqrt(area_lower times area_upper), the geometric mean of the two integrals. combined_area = 2.8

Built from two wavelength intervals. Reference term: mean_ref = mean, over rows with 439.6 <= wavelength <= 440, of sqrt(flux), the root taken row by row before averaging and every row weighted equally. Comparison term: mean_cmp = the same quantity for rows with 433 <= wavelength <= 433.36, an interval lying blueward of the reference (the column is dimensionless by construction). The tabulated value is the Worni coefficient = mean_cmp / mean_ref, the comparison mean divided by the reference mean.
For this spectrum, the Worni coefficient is 1.00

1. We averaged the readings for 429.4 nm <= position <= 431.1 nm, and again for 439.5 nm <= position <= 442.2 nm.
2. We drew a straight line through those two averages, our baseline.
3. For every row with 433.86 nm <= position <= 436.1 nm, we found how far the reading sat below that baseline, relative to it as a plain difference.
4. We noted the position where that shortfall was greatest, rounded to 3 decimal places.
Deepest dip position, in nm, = 434.013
